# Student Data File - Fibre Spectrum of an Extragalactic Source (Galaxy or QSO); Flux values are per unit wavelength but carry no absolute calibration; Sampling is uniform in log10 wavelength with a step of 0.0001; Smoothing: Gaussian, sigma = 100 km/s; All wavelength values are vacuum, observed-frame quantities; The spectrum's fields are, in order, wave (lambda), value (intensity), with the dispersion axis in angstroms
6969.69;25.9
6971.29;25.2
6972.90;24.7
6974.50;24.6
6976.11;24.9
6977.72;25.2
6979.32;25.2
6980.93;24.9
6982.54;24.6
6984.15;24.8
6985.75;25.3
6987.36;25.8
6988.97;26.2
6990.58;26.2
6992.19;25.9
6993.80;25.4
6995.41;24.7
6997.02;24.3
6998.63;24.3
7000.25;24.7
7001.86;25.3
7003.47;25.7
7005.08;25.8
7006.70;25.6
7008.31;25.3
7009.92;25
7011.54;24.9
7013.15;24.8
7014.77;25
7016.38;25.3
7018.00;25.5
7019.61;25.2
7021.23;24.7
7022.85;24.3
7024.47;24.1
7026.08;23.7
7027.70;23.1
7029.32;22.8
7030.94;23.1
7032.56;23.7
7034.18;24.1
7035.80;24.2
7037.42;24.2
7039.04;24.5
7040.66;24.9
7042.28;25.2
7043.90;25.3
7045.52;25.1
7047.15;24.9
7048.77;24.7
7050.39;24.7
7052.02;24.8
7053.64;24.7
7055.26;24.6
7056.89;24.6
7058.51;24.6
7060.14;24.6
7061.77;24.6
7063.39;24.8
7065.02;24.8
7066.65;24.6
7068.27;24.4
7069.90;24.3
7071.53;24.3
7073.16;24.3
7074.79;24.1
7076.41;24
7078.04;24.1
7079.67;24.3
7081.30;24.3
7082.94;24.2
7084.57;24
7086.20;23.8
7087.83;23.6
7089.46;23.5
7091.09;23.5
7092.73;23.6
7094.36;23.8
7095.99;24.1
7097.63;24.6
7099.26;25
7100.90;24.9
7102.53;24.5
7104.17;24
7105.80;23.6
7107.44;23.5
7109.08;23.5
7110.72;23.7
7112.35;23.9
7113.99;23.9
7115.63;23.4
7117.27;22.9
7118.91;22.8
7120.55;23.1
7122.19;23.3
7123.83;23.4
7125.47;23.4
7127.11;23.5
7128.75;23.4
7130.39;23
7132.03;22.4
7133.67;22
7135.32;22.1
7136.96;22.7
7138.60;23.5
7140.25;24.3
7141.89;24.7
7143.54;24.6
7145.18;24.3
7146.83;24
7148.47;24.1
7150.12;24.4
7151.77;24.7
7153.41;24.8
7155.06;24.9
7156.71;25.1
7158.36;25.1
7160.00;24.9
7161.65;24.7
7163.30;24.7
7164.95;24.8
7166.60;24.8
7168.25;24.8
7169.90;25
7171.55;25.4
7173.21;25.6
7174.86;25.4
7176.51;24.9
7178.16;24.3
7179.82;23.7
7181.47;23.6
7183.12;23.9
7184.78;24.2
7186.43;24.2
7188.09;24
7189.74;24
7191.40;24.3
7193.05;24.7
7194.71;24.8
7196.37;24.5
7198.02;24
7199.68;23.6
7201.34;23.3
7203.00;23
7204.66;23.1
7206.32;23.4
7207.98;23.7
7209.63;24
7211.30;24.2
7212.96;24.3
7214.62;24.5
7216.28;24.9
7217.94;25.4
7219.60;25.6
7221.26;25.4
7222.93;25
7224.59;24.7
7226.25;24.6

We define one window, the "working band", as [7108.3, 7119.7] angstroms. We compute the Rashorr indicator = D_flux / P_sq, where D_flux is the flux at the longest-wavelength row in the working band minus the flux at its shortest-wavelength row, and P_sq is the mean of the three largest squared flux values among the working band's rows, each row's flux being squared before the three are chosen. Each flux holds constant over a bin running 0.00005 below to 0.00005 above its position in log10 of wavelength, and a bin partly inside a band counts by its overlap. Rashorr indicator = -0.0012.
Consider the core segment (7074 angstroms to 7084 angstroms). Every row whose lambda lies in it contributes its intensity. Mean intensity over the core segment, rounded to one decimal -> 24.2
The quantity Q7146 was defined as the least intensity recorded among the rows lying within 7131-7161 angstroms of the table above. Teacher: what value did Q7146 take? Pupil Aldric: 22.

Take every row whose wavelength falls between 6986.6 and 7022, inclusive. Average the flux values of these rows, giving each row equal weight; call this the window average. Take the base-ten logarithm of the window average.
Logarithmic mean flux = 1.40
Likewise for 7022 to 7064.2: 1.39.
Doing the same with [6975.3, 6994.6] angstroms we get 1.40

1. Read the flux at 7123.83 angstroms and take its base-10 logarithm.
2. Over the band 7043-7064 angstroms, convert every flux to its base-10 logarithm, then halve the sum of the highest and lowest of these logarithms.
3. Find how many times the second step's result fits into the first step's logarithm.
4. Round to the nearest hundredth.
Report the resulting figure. 0.98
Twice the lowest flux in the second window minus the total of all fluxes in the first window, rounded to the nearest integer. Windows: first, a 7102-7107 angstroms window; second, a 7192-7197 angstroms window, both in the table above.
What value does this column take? -23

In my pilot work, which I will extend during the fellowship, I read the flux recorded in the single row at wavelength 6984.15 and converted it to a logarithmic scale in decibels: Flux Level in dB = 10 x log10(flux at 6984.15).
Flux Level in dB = 13.9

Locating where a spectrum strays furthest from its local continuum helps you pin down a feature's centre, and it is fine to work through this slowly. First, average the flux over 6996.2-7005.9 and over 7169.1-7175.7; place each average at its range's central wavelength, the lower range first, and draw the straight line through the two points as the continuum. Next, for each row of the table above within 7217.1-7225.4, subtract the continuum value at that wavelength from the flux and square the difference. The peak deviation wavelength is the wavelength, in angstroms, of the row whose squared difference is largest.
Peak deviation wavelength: 7224.59 angstroms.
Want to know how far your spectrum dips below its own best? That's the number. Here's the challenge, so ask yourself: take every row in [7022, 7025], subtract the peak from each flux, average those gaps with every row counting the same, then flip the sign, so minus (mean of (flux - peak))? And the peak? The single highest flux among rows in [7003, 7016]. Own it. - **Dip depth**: 1.6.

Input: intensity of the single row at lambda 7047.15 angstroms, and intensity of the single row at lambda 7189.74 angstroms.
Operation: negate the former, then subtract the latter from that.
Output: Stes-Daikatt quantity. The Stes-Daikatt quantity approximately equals -48.90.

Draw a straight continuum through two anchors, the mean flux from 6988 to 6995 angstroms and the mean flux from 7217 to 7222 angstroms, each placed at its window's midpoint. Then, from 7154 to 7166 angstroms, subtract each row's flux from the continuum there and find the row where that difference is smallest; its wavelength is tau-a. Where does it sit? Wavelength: 7158.36 angstroms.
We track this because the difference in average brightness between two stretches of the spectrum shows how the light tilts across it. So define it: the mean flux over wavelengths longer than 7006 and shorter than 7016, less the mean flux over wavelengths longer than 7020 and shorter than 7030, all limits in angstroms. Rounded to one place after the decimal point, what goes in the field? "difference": 1.3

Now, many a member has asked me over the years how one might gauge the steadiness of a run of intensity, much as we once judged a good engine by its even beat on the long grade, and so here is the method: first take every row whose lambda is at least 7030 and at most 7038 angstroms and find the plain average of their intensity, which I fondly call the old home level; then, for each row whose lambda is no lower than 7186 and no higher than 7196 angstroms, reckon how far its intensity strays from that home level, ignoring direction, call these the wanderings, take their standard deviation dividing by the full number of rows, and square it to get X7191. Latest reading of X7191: 0.099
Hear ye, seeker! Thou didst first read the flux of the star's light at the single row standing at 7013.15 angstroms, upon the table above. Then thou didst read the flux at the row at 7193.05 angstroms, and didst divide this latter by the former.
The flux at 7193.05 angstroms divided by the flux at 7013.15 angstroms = 1.00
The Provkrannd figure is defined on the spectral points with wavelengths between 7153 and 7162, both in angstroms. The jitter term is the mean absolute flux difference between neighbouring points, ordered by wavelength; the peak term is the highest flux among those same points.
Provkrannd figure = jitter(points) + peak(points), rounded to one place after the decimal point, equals 25.2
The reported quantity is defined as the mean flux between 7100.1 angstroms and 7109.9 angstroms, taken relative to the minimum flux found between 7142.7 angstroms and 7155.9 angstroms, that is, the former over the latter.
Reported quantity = 1.00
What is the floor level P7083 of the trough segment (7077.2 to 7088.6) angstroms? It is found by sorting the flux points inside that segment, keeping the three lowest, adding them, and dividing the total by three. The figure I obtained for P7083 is 23.8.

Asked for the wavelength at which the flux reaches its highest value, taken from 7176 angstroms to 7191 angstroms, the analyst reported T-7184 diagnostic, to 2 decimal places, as 7176.51 angstroms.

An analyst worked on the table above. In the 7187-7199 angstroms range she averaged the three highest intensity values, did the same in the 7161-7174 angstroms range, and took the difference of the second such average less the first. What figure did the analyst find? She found 0.7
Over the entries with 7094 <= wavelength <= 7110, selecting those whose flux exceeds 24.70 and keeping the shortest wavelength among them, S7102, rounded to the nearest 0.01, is 7099.26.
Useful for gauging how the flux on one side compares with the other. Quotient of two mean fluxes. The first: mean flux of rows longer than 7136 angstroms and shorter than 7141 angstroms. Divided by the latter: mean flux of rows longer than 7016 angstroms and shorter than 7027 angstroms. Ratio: 0.95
